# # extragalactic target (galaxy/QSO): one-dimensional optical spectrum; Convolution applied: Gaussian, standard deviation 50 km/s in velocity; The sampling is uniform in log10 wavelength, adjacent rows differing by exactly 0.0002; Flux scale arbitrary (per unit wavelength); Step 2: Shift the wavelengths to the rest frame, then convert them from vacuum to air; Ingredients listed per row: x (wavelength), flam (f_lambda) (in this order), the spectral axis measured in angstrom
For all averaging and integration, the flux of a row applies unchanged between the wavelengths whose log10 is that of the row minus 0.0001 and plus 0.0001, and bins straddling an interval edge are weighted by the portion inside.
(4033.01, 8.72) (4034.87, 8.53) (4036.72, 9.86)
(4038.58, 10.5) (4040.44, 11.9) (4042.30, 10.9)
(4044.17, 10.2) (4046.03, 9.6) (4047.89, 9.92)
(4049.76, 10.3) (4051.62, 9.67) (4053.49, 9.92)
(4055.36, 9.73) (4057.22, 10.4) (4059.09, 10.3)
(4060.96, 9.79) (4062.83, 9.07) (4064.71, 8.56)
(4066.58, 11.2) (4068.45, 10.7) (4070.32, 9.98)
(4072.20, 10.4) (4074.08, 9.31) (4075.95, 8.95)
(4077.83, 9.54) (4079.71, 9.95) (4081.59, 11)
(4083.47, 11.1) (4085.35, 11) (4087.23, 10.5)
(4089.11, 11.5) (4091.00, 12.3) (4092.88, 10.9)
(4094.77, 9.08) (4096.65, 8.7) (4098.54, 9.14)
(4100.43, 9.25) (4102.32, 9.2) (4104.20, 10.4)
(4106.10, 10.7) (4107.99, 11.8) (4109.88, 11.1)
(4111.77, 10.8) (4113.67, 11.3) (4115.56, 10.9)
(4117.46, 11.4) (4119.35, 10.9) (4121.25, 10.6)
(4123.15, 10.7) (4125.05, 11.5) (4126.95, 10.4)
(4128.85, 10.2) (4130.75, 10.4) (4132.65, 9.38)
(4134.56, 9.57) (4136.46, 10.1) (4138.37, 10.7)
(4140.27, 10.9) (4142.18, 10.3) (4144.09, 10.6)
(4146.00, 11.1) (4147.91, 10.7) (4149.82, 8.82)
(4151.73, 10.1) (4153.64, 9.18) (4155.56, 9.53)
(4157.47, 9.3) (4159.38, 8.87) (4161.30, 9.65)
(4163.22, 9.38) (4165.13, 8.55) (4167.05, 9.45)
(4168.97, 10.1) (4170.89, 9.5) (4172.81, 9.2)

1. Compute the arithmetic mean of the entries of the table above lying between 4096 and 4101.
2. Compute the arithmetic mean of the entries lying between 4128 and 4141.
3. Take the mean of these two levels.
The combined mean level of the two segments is 9.6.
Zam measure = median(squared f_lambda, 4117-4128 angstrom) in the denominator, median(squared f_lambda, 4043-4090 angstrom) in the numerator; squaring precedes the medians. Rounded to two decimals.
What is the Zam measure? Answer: 0.85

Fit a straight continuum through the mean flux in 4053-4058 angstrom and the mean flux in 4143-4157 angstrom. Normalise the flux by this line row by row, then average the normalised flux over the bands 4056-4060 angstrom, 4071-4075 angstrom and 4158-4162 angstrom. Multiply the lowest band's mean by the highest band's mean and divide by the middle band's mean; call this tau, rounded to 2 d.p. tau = 0.97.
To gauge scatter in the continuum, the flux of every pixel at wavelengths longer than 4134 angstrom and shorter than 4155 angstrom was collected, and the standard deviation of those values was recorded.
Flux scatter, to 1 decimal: 0.7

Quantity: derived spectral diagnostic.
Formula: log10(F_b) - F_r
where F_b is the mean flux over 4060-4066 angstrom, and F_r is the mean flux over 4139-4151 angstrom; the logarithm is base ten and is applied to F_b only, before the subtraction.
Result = -9.44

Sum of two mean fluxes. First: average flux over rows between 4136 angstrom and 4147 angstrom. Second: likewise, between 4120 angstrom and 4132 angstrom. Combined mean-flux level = 21.2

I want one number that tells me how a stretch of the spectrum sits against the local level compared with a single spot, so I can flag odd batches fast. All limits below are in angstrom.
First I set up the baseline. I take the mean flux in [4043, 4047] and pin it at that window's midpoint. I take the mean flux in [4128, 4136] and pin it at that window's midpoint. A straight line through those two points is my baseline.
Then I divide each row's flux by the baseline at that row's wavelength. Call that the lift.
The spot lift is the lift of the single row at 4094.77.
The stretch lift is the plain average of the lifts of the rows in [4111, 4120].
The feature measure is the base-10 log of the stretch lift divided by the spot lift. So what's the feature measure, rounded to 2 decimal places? 0.09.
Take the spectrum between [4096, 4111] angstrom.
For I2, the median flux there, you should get 9.8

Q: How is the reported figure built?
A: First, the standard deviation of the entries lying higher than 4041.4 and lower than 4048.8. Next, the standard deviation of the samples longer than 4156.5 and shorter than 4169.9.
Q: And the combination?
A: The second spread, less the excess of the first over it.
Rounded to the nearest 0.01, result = 0.46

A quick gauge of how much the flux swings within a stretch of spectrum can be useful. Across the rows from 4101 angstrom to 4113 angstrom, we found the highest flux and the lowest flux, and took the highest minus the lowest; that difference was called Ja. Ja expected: 2.6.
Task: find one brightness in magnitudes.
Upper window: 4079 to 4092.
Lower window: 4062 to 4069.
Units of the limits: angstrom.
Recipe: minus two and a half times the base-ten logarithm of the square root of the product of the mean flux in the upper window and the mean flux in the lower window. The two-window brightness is -2.55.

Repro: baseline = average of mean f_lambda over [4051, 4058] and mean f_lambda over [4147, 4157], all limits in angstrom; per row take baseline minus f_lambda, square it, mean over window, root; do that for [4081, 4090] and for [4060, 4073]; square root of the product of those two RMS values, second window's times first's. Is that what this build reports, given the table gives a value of 1.05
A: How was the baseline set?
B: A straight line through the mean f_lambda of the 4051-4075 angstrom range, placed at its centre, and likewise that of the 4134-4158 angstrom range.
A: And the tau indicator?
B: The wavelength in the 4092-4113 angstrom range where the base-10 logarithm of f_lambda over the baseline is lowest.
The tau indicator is 4096.65 angstrom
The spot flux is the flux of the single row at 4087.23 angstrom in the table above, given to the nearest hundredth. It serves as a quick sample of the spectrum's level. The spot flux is 10.50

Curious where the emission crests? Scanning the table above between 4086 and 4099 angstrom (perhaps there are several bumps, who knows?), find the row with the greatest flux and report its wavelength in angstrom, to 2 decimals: 4091.00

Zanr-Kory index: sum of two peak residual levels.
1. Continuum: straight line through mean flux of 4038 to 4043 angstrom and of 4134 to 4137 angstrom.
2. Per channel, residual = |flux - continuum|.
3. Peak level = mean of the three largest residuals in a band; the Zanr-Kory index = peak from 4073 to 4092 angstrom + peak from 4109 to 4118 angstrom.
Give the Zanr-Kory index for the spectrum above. 2.77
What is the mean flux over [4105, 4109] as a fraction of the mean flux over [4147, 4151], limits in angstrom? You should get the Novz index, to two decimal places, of 1.15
